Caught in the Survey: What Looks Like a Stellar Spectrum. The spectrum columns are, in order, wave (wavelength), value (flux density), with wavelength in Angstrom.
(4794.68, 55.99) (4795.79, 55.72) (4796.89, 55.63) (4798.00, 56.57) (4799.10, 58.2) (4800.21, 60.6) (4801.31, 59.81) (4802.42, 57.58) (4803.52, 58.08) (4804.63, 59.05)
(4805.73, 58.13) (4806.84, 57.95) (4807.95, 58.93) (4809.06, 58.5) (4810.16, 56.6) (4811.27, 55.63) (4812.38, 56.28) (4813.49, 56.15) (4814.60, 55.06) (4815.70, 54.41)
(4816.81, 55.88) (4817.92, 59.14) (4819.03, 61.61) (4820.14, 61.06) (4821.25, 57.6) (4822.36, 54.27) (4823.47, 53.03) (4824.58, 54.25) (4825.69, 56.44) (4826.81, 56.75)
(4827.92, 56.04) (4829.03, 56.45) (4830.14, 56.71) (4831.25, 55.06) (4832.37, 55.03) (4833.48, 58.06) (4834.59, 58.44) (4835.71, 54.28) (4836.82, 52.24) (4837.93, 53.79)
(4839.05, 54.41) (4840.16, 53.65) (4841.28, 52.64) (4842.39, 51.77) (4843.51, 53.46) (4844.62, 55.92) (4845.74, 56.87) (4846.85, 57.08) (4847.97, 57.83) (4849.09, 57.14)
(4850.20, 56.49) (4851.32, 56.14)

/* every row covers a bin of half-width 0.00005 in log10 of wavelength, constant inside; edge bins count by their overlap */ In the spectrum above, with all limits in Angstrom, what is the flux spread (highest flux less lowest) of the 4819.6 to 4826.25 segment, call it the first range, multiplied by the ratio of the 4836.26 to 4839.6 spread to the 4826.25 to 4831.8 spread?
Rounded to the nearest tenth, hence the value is 10.3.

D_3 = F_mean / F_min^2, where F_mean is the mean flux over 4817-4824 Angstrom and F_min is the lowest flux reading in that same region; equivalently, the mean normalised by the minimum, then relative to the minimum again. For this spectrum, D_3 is 0.0205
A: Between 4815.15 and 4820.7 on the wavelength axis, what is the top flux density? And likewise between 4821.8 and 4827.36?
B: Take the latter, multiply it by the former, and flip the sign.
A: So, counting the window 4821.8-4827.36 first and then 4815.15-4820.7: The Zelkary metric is -3496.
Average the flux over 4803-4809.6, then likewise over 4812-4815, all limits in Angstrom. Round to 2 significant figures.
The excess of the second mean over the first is -2.6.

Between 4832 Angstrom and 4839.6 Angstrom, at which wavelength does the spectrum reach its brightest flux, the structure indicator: 4834.59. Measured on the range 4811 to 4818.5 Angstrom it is 4817.92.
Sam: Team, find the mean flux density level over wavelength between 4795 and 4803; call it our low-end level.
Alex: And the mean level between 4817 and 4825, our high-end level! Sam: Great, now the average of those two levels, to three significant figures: 57.5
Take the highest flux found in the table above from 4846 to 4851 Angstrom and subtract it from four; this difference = -53.8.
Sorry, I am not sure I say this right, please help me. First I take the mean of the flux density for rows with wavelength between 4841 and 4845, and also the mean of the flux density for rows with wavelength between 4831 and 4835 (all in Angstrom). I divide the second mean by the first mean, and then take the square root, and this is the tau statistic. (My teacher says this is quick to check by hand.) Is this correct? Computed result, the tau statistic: 1.03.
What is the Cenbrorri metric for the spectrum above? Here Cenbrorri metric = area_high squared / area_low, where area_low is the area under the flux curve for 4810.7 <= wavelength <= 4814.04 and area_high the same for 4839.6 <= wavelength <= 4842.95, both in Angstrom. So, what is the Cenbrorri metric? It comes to 167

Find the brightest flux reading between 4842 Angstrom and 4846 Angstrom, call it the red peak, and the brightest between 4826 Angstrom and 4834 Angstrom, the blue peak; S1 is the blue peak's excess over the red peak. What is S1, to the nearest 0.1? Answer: 1.2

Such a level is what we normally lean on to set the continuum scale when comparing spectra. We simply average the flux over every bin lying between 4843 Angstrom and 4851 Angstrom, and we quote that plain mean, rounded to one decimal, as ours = 56.4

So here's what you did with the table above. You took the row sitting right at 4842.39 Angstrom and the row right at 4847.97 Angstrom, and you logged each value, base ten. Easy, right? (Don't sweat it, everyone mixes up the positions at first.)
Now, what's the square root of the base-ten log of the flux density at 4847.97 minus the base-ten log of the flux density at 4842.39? 0.22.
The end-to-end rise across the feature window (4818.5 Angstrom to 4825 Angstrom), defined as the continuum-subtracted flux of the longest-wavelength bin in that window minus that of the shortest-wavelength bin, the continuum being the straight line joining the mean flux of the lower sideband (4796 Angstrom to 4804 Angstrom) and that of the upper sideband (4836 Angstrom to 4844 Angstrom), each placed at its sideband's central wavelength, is -7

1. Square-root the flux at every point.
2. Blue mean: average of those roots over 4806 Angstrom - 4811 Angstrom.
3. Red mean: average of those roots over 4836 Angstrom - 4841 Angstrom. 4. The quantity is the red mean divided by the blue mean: 0.96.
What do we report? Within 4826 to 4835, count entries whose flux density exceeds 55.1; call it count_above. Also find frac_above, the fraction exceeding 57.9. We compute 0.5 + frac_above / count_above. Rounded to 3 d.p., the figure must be 0.542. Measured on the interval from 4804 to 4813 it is 0.578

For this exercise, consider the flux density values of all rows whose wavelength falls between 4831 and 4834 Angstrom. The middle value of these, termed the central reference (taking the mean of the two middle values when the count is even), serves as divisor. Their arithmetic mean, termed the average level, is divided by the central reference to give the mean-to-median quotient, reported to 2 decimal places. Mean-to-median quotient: 1.02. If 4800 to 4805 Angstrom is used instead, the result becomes 1.00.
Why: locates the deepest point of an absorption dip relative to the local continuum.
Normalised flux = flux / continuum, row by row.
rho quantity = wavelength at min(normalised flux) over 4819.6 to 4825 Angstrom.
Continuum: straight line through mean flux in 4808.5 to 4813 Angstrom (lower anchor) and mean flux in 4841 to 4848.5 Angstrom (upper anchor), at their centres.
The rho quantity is 4823.47 Angstrom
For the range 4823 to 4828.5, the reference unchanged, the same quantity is 4823.47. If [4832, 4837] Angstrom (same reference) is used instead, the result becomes 4836.82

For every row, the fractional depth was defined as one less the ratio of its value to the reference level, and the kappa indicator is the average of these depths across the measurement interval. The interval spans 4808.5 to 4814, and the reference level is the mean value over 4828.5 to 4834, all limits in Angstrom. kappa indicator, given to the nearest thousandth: -0.007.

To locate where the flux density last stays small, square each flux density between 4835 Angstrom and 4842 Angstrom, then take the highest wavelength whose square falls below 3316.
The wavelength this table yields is 4841.28 Angstrom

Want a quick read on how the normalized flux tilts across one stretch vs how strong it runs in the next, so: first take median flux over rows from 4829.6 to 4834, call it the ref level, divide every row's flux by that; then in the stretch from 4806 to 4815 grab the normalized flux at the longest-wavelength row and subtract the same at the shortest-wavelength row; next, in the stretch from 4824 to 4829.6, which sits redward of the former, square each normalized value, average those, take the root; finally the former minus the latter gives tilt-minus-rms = -1.05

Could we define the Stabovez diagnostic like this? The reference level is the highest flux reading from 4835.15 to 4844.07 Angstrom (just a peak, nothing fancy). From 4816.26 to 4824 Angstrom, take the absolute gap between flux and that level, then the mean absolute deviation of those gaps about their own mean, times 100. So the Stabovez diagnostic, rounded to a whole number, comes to 228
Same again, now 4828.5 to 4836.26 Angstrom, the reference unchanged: 124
